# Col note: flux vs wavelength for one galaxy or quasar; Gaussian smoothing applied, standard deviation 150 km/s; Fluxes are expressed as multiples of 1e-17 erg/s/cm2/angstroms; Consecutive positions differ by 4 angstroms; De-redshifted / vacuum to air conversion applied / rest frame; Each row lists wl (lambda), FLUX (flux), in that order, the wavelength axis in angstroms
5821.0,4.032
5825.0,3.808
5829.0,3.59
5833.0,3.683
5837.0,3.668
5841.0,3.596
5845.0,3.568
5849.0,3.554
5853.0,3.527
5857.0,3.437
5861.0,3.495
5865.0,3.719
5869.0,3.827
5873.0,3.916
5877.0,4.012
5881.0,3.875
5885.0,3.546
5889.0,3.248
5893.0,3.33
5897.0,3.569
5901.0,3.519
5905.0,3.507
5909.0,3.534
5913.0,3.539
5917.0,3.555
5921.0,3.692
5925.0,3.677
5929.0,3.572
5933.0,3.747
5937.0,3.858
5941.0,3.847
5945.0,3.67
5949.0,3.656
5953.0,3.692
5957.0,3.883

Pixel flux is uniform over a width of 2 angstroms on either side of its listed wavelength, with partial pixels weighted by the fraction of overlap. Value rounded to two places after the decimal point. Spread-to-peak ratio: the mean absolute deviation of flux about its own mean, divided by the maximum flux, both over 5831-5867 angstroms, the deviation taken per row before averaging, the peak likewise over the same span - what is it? 0.02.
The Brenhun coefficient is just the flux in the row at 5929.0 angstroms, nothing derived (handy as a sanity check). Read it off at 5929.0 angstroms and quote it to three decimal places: 3.572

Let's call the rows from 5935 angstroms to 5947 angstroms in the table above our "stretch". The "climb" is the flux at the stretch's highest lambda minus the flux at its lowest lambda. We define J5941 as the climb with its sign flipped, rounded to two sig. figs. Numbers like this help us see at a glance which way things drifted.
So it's 0.19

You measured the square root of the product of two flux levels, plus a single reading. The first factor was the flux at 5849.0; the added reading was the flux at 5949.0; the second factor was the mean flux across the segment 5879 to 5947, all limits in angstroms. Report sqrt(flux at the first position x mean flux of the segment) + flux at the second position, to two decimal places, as 7.24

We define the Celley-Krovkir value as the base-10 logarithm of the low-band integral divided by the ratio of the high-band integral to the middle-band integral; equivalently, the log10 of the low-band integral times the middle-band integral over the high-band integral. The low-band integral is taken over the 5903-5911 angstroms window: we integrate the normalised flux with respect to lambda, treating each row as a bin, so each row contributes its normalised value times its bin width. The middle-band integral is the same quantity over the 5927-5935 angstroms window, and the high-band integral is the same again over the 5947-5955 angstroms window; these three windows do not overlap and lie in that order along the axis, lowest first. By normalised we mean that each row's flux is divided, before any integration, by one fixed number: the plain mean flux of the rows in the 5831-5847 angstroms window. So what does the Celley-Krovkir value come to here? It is 0.89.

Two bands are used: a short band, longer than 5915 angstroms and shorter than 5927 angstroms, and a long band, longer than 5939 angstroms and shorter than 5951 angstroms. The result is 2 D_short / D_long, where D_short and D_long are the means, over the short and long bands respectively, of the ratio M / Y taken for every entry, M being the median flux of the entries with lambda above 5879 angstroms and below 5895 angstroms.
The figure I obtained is 2.05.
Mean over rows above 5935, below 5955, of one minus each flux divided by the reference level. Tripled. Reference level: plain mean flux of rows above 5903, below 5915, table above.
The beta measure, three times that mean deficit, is -0.185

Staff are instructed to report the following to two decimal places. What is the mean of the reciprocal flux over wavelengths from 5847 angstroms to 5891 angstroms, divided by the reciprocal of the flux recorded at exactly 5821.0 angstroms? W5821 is 1.11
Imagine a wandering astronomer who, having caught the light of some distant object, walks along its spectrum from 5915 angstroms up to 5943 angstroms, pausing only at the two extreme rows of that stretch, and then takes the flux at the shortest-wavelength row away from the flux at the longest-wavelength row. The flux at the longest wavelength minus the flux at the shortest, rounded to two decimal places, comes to 0.29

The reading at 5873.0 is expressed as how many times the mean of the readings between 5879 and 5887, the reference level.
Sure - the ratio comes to 1.06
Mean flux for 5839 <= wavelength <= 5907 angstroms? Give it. 3.60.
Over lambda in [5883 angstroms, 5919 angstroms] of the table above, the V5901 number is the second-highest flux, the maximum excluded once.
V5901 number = 3.555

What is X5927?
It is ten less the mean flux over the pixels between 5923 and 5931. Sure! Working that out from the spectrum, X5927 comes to 6.38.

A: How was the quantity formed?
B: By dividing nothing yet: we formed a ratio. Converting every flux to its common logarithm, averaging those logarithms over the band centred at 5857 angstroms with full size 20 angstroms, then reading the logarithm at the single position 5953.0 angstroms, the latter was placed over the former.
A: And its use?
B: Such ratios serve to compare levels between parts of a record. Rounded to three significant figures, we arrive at 1.03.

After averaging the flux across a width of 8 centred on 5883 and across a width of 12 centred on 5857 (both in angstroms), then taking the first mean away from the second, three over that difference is -13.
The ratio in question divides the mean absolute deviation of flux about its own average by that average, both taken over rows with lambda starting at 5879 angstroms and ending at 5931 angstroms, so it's 0.027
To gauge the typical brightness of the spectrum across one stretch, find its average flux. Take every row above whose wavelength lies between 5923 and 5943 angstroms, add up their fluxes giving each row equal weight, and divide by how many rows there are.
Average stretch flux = 3.74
